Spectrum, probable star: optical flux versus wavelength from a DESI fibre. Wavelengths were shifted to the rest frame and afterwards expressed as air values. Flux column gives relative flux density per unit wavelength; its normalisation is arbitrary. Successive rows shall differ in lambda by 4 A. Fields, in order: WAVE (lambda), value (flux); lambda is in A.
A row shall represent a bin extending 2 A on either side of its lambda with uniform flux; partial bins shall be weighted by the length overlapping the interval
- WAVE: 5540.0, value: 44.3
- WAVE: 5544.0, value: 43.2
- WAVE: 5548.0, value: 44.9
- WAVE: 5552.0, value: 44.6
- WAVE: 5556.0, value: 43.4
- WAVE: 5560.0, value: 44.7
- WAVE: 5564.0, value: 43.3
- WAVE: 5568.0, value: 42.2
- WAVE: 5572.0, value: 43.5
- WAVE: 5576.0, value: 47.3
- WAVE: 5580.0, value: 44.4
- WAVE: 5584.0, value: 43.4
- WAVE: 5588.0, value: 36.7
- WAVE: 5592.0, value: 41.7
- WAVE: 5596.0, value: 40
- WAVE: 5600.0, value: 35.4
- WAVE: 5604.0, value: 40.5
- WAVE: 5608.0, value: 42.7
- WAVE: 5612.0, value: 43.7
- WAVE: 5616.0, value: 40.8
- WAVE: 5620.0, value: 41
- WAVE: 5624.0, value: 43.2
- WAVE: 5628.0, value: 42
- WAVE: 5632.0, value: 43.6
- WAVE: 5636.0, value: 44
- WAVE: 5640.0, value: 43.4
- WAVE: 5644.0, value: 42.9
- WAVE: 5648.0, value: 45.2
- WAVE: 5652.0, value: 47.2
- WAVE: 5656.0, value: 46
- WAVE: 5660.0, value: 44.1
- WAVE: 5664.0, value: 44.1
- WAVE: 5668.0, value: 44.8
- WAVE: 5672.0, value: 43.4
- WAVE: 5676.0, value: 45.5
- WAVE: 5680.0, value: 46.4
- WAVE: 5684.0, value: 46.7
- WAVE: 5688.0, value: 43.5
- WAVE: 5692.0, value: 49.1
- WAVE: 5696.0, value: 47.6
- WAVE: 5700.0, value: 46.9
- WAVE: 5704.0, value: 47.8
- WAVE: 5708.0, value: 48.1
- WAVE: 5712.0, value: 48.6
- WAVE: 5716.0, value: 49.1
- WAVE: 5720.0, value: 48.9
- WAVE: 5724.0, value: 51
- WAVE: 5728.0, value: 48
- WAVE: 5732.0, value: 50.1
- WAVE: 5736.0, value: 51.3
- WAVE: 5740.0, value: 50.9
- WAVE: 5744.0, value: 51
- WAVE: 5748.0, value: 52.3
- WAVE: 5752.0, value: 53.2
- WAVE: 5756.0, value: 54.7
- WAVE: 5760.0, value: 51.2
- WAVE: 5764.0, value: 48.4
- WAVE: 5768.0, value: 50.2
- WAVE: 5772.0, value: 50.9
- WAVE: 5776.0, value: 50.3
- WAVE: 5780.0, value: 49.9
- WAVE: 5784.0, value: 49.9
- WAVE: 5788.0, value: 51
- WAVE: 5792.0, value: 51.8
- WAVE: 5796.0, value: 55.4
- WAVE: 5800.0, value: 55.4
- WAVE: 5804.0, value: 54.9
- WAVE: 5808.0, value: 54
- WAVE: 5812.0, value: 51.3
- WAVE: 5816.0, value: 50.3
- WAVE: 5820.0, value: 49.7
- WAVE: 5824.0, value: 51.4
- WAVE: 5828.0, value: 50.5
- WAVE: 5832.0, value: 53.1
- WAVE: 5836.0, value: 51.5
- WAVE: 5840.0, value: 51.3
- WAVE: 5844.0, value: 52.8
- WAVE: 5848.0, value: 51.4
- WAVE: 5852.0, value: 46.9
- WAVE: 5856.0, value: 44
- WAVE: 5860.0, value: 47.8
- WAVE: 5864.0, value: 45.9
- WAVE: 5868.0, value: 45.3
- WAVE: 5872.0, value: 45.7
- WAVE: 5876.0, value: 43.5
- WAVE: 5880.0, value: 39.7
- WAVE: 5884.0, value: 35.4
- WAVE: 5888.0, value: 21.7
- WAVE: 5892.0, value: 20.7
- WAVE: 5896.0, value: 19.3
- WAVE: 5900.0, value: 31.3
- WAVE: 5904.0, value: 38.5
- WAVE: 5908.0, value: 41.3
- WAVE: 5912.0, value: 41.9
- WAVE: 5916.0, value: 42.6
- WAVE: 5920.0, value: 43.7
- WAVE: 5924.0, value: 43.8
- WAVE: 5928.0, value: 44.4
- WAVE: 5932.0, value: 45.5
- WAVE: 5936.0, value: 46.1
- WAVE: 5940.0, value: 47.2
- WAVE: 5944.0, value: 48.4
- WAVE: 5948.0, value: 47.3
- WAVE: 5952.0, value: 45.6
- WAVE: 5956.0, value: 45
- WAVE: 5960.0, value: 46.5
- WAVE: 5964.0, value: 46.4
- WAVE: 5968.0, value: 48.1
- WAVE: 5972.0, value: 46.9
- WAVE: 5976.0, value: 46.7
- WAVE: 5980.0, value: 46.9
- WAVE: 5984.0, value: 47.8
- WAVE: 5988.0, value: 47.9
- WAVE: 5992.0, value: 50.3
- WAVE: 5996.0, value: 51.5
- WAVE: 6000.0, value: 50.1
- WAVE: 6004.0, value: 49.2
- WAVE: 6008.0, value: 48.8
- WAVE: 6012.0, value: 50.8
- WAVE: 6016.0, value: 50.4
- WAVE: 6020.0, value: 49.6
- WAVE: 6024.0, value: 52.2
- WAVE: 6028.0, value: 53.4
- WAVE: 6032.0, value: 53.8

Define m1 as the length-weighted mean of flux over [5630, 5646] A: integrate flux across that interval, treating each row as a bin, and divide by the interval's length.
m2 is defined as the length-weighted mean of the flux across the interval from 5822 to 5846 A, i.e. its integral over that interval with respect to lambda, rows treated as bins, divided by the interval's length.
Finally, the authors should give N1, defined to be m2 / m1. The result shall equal 1.19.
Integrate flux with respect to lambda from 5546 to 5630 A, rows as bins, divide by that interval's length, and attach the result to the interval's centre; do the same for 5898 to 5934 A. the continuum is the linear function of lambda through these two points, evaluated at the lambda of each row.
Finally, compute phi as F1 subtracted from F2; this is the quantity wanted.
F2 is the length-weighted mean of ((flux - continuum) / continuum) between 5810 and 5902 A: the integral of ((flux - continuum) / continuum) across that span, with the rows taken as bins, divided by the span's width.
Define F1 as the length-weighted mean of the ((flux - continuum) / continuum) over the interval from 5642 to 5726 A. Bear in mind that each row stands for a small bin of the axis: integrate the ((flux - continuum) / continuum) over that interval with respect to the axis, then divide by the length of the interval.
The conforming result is -0.06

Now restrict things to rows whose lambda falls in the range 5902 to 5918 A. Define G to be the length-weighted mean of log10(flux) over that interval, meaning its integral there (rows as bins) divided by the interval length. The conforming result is 1.61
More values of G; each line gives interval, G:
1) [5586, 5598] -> 1.60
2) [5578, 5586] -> 1.64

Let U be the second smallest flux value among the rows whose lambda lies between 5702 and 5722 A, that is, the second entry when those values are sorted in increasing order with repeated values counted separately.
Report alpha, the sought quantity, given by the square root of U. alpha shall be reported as 6.94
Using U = 48.1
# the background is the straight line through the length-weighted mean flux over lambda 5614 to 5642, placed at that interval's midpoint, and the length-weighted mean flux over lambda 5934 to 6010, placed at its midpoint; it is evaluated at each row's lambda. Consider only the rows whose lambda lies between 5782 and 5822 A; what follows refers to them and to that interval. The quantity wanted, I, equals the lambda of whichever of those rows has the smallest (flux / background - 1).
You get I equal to 5820.0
